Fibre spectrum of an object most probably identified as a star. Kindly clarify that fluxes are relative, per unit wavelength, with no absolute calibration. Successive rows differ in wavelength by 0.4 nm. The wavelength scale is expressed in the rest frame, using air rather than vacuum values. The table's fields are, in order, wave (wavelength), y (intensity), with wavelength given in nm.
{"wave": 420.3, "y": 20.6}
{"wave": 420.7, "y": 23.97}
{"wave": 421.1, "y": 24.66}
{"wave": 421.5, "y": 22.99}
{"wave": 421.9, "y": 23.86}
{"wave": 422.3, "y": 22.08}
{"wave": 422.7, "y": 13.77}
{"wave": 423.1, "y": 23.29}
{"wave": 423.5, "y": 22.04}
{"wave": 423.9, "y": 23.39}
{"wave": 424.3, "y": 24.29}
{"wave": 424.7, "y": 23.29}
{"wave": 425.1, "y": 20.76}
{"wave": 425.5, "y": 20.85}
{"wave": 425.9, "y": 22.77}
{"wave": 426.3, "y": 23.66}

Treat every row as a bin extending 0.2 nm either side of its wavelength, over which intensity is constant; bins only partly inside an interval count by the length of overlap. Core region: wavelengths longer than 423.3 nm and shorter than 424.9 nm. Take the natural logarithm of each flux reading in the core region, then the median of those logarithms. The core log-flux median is 3.15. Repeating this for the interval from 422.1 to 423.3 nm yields 3.09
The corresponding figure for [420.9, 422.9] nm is 3.14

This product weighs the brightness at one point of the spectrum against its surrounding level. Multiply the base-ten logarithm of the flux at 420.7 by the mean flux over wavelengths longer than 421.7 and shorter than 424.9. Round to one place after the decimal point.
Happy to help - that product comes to 30.4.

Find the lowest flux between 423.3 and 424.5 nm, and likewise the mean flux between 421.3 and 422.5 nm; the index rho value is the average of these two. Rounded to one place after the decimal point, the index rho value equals 22.5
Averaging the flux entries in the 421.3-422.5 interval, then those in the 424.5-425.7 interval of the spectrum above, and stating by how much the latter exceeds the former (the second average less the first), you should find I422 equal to -1.3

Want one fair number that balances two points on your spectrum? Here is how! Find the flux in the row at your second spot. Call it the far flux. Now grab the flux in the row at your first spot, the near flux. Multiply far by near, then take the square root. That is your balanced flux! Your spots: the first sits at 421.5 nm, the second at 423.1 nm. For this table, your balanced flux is 23.1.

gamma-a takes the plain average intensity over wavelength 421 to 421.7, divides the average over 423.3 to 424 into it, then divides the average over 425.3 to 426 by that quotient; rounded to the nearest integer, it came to 21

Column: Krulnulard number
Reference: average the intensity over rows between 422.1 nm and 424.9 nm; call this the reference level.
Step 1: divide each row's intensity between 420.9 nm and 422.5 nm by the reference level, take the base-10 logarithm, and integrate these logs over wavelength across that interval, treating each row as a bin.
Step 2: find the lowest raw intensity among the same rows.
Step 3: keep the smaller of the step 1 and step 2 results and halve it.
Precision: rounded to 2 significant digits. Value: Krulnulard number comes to 0.025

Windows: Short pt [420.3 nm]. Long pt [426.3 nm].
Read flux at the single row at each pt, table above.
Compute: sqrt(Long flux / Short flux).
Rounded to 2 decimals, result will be 1.07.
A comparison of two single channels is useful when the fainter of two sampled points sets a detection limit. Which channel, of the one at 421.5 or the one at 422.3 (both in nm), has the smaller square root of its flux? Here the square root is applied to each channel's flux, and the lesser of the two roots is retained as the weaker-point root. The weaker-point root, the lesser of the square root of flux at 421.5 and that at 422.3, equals 4.70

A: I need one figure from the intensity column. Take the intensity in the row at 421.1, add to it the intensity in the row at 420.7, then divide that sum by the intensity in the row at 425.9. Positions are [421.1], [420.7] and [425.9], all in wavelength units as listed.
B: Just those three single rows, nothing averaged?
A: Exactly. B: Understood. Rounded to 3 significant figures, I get 2.14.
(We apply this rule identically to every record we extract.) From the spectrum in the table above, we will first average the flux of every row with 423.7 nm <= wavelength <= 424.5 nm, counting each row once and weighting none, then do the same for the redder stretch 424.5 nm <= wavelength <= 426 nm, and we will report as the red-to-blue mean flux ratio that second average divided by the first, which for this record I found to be 0.92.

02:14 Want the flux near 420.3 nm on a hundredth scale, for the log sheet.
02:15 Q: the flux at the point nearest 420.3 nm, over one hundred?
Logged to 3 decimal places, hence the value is 0.206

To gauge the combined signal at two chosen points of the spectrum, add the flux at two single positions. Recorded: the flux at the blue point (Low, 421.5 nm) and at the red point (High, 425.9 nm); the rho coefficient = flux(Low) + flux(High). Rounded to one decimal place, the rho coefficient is 45.8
